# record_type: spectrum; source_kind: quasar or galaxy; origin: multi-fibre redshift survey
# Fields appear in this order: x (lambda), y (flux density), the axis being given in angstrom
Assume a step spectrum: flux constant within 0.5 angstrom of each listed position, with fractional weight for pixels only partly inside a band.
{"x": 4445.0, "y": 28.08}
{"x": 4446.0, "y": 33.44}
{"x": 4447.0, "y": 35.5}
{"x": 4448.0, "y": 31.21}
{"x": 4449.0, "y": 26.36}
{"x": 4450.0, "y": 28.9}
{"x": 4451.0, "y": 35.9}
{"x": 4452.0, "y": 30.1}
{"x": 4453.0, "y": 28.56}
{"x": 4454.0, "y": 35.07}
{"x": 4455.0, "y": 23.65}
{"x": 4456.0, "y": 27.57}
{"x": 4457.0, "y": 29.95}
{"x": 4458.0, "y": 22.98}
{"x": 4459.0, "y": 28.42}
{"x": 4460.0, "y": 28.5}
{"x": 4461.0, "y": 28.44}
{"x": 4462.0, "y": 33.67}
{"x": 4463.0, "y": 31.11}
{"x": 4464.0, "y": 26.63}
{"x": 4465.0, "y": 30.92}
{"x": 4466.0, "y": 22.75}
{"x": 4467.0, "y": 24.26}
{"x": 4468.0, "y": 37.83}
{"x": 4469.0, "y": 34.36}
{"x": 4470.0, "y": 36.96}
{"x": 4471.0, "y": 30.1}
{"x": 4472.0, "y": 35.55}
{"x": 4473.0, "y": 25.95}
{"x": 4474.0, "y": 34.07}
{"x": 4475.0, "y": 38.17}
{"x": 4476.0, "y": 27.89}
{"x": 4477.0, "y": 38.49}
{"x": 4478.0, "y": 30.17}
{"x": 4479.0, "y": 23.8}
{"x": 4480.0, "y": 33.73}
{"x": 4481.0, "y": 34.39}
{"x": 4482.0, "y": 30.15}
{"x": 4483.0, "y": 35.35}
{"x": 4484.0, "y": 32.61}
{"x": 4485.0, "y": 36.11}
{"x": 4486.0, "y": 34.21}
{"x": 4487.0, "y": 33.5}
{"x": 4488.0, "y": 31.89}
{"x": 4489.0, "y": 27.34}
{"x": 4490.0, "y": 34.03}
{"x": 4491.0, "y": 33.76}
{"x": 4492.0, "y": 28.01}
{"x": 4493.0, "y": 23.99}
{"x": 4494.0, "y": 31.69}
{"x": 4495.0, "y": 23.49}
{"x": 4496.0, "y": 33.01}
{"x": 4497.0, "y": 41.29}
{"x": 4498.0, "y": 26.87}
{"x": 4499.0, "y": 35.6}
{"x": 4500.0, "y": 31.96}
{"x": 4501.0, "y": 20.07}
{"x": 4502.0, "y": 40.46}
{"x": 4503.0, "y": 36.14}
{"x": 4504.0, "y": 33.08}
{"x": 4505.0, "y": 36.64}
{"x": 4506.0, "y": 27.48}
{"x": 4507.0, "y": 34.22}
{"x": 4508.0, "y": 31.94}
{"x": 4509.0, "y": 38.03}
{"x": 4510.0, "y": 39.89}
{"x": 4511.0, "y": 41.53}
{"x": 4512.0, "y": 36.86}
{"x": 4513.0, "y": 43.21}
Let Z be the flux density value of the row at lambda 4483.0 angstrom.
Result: 35.35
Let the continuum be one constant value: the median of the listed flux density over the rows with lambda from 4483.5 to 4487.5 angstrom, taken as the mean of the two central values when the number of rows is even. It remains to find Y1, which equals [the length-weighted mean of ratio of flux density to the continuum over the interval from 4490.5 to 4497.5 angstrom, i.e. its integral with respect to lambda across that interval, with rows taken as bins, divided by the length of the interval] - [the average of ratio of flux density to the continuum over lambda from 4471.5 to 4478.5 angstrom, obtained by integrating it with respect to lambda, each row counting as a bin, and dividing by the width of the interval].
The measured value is -0.06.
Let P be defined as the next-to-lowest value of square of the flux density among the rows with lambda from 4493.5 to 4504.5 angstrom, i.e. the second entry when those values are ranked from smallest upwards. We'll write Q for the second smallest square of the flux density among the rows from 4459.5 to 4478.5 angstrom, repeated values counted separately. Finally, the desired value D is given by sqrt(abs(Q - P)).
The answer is 6.1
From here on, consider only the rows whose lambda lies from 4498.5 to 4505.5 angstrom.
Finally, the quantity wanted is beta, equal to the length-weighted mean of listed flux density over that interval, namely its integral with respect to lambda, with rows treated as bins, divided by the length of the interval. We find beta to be 33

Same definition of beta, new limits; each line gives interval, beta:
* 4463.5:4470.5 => 31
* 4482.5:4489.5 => 33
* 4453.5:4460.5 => 28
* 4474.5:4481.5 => 32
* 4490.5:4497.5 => 31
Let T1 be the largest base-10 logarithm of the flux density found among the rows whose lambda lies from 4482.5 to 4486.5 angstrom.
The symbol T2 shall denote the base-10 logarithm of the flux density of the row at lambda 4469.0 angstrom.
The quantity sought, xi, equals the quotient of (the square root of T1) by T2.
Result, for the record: 0.81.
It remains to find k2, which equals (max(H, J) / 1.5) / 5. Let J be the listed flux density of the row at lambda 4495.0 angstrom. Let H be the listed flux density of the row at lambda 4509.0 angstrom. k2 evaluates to 5.1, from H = 38.03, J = 23.49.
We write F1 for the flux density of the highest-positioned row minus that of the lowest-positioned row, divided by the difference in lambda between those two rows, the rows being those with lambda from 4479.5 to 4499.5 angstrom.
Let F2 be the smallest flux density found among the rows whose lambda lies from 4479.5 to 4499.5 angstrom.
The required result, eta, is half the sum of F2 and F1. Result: 11.8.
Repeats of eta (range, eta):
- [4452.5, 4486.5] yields 11.5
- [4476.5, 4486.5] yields 11.7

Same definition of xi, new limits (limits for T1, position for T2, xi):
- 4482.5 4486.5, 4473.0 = 0.88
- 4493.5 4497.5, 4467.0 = 0.92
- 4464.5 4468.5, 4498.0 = 0.88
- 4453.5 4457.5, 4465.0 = 0.83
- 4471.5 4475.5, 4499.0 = 0.81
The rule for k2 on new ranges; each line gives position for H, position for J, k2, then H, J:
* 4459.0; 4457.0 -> 4.0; 28.42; 29.95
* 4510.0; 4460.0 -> 5.3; 39.89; 28.5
